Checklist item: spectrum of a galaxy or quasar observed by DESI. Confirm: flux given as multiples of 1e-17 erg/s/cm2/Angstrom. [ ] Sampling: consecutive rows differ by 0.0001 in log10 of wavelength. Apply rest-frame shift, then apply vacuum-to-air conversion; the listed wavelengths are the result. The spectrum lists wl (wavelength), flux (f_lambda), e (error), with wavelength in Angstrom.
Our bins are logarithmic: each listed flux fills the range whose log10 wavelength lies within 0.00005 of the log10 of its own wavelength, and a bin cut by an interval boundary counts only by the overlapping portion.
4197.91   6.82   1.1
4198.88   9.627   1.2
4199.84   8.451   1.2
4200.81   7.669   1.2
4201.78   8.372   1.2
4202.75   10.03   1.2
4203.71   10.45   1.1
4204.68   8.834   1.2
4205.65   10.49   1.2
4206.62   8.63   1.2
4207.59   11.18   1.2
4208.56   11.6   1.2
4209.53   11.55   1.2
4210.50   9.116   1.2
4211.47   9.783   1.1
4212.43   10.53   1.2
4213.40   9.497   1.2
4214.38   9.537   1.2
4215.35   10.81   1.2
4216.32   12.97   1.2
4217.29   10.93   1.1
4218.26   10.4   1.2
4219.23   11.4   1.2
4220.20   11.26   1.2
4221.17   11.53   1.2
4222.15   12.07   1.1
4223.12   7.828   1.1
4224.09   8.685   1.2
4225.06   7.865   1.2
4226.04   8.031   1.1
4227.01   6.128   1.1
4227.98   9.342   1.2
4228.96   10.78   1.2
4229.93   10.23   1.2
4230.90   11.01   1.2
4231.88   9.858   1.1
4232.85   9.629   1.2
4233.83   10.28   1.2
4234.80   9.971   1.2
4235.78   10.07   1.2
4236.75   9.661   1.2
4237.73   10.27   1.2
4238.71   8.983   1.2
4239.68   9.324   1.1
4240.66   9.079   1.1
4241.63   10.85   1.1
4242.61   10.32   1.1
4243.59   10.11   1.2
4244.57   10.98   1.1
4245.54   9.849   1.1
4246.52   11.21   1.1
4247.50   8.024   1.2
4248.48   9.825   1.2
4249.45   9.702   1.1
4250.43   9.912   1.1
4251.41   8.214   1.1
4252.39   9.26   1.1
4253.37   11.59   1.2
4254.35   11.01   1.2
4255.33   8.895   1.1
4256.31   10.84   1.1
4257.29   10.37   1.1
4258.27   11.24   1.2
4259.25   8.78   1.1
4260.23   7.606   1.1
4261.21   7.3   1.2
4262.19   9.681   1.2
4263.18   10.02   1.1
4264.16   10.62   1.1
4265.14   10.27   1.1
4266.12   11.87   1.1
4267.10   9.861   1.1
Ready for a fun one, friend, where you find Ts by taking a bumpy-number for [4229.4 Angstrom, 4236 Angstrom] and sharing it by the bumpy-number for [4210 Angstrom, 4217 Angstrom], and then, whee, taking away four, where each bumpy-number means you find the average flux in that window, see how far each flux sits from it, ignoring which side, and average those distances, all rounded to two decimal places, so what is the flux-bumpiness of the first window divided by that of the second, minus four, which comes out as -3.68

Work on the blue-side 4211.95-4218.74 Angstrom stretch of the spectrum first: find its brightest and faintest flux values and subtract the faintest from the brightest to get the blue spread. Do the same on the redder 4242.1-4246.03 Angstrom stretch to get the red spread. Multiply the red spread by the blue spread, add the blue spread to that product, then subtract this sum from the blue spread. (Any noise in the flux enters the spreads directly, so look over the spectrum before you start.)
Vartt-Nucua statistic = -3.9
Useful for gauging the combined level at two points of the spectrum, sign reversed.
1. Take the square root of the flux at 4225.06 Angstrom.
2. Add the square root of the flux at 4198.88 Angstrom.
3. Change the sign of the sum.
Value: -5.9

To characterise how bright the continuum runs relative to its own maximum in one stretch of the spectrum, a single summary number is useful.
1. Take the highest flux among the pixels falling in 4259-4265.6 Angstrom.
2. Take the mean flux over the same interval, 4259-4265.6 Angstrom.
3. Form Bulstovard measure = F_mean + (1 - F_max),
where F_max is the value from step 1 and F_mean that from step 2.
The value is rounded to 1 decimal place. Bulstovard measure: -0.4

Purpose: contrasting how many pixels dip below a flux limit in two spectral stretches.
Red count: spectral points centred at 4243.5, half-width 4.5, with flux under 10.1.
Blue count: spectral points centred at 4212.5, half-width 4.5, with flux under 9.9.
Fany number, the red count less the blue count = 0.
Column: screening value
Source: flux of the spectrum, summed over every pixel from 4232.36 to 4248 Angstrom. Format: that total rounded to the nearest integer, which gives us 159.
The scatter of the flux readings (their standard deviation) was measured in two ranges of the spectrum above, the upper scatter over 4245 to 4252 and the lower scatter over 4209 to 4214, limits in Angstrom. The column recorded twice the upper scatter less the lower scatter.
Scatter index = 1.2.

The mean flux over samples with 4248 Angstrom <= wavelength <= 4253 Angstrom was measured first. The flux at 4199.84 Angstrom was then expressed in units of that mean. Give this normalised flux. 0.90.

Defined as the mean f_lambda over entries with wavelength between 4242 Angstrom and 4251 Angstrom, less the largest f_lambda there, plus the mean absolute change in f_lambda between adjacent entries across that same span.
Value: -0.1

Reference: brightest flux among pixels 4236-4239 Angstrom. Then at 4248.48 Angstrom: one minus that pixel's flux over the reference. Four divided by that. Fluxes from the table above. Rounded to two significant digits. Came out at 92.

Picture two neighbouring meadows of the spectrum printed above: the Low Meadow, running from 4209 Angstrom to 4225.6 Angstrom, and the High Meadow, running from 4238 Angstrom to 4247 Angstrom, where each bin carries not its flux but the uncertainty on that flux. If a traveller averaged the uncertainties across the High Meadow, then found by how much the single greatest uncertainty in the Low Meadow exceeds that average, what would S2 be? 0.08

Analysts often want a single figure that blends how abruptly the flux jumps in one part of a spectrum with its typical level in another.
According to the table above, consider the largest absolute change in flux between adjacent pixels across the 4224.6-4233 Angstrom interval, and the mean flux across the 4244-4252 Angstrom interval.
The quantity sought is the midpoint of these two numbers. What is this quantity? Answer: 6.5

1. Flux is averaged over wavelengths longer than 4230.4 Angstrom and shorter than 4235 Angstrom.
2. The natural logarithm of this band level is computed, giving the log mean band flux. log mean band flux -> 2.32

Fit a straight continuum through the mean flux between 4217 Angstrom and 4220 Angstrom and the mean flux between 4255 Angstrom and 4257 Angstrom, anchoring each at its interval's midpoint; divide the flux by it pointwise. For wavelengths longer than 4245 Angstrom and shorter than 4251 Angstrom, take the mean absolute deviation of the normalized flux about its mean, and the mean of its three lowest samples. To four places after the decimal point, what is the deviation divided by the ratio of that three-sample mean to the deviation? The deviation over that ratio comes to 0.0037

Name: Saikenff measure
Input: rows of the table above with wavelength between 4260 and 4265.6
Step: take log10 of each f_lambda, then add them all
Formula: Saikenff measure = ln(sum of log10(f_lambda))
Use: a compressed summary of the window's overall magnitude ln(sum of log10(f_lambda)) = 1.75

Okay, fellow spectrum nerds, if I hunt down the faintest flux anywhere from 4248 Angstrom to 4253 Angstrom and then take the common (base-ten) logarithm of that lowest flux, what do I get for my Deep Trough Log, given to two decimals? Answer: 0.91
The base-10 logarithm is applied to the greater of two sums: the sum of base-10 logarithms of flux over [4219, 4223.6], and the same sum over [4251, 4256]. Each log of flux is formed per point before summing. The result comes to 0.711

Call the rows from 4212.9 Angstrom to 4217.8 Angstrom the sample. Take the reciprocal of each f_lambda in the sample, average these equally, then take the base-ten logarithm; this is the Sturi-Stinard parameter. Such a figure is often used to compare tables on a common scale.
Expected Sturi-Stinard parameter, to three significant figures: -1.03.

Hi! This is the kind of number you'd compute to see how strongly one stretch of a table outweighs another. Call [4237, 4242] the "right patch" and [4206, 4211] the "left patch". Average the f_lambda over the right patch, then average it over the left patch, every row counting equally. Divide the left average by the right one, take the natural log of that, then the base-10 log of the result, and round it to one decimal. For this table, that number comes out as -1.1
